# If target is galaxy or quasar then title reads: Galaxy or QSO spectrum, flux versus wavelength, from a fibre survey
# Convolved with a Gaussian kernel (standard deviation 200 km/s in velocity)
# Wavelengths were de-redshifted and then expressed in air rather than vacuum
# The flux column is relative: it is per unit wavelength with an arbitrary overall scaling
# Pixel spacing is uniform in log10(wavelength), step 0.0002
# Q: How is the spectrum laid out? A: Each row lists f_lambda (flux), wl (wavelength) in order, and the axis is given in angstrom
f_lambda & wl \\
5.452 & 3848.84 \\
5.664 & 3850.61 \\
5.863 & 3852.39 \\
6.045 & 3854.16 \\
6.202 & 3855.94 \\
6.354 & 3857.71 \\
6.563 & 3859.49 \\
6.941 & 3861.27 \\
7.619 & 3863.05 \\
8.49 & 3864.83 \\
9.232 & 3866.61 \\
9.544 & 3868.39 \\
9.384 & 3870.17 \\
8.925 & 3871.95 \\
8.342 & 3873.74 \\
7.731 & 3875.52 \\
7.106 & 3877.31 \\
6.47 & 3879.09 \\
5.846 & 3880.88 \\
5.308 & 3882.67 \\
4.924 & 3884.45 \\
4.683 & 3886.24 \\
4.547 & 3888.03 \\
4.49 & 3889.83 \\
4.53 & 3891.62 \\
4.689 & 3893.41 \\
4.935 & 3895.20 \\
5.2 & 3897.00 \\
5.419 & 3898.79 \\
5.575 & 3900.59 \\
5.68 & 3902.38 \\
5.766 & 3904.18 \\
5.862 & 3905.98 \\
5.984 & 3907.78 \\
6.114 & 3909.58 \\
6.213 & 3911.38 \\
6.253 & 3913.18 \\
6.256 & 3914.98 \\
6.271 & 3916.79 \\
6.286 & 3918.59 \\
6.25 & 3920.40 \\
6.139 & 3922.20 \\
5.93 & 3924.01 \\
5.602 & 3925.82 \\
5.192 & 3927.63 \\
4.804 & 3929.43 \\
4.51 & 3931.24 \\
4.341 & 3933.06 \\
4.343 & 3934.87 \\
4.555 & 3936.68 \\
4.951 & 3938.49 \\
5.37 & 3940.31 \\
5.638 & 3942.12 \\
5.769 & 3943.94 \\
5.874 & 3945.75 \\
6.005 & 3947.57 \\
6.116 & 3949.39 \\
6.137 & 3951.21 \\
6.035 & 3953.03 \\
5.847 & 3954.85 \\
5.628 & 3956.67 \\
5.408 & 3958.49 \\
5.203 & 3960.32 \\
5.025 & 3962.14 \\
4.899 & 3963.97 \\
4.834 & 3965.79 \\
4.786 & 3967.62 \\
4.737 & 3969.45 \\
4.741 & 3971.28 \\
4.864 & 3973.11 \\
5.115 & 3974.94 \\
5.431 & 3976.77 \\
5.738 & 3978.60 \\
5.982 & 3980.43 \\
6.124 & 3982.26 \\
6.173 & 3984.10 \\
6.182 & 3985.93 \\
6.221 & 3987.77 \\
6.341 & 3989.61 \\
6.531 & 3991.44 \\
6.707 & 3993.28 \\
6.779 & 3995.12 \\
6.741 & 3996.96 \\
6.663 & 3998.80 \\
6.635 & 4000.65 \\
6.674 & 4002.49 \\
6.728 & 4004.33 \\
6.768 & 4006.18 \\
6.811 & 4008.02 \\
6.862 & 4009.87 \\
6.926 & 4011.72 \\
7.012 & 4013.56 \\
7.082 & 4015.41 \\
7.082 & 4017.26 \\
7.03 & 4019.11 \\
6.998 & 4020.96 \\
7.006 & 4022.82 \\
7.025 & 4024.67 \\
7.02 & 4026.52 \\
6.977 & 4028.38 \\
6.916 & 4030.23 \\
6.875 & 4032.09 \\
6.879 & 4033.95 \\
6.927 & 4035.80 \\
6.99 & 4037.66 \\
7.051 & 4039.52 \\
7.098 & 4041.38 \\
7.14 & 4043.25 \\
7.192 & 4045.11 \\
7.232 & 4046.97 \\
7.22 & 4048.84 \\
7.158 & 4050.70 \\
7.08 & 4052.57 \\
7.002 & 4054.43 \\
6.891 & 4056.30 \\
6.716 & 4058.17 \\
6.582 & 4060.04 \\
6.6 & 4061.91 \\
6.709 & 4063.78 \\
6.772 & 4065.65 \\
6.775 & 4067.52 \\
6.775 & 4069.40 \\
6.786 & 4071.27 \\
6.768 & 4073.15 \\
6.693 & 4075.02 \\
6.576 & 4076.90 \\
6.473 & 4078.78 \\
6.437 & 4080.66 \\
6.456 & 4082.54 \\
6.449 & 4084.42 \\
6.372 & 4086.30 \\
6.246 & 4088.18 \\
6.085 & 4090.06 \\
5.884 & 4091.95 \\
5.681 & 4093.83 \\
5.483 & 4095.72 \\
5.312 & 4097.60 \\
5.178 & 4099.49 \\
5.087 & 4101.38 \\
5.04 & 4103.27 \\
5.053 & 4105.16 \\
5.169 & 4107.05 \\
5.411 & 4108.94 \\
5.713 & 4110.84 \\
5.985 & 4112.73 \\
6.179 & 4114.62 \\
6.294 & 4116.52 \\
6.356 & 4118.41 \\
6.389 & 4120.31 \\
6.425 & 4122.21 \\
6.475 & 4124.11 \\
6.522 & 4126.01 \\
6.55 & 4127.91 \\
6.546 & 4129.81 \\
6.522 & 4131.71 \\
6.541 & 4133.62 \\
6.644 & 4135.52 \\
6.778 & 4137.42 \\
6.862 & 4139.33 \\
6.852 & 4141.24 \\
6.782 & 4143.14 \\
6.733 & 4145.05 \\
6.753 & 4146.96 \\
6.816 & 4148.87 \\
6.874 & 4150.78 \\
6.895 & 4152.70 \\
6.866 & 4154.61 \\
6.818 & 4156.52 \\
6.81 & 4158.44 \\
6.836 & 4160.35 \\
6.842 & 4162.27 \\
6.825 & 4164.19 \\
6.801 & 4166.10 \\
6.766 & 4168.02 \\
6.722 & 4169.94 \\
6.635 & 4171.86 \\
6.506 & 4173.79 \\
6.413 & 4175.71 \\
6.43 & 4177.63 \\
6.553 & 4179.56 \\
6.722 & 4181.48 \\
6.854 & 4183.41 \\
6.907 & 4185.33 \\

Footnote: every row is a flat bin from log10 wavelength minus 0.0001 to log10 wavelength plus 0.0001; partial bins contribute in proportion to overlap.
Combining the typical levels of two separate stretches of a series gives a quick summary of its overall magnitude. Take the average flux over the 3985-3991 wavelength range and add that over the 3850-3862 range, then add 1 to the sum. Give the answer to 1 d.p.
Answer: 13.5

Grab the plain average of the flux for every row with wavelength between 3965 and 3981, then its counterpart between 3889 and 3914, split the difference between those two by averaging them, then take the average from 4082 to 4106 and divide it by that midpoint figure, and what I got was 1.08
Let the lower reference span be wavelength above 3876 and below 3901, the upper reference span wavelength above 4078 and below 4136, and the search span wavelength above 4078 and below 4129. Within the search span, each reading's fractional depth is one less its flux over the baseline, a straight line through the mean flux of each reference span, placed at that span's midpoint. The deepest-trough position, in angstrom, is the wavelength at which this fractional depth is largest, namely 4103.27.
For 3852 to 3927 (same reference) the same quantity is 3889.83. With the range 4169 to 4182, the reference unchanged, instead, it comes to 4175.71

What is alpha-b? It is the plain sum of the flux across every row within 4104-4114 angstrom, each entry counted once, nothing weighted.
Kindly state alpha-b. 27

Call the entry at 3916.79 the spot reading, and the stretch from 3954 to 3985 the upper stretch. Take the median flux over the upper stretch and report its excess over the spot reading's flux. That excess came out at -1.07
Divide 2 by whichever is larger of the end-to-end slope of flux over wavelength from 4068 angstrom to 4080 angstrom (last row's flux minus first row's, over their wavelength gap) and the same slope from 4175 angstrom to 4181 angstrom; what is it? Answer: 55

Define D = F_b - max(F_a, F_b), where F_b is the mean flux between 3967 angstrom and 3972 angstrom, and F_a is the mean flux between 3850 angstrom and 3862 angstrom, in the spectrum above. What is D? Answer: -1.5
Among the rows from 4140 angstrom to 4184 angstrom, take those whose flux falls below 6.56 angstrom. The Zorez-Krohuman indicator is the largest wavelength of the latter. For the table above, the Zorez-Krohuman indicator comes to 4179.56 angstrom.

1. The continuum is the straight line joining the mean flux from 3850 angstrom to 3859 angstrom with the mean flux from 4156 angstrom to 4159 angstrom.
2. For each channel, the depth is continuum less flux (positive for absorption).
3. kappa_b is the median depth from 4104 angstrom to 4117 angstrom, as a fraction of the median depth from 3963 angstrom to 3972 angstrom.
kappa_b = 0.6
